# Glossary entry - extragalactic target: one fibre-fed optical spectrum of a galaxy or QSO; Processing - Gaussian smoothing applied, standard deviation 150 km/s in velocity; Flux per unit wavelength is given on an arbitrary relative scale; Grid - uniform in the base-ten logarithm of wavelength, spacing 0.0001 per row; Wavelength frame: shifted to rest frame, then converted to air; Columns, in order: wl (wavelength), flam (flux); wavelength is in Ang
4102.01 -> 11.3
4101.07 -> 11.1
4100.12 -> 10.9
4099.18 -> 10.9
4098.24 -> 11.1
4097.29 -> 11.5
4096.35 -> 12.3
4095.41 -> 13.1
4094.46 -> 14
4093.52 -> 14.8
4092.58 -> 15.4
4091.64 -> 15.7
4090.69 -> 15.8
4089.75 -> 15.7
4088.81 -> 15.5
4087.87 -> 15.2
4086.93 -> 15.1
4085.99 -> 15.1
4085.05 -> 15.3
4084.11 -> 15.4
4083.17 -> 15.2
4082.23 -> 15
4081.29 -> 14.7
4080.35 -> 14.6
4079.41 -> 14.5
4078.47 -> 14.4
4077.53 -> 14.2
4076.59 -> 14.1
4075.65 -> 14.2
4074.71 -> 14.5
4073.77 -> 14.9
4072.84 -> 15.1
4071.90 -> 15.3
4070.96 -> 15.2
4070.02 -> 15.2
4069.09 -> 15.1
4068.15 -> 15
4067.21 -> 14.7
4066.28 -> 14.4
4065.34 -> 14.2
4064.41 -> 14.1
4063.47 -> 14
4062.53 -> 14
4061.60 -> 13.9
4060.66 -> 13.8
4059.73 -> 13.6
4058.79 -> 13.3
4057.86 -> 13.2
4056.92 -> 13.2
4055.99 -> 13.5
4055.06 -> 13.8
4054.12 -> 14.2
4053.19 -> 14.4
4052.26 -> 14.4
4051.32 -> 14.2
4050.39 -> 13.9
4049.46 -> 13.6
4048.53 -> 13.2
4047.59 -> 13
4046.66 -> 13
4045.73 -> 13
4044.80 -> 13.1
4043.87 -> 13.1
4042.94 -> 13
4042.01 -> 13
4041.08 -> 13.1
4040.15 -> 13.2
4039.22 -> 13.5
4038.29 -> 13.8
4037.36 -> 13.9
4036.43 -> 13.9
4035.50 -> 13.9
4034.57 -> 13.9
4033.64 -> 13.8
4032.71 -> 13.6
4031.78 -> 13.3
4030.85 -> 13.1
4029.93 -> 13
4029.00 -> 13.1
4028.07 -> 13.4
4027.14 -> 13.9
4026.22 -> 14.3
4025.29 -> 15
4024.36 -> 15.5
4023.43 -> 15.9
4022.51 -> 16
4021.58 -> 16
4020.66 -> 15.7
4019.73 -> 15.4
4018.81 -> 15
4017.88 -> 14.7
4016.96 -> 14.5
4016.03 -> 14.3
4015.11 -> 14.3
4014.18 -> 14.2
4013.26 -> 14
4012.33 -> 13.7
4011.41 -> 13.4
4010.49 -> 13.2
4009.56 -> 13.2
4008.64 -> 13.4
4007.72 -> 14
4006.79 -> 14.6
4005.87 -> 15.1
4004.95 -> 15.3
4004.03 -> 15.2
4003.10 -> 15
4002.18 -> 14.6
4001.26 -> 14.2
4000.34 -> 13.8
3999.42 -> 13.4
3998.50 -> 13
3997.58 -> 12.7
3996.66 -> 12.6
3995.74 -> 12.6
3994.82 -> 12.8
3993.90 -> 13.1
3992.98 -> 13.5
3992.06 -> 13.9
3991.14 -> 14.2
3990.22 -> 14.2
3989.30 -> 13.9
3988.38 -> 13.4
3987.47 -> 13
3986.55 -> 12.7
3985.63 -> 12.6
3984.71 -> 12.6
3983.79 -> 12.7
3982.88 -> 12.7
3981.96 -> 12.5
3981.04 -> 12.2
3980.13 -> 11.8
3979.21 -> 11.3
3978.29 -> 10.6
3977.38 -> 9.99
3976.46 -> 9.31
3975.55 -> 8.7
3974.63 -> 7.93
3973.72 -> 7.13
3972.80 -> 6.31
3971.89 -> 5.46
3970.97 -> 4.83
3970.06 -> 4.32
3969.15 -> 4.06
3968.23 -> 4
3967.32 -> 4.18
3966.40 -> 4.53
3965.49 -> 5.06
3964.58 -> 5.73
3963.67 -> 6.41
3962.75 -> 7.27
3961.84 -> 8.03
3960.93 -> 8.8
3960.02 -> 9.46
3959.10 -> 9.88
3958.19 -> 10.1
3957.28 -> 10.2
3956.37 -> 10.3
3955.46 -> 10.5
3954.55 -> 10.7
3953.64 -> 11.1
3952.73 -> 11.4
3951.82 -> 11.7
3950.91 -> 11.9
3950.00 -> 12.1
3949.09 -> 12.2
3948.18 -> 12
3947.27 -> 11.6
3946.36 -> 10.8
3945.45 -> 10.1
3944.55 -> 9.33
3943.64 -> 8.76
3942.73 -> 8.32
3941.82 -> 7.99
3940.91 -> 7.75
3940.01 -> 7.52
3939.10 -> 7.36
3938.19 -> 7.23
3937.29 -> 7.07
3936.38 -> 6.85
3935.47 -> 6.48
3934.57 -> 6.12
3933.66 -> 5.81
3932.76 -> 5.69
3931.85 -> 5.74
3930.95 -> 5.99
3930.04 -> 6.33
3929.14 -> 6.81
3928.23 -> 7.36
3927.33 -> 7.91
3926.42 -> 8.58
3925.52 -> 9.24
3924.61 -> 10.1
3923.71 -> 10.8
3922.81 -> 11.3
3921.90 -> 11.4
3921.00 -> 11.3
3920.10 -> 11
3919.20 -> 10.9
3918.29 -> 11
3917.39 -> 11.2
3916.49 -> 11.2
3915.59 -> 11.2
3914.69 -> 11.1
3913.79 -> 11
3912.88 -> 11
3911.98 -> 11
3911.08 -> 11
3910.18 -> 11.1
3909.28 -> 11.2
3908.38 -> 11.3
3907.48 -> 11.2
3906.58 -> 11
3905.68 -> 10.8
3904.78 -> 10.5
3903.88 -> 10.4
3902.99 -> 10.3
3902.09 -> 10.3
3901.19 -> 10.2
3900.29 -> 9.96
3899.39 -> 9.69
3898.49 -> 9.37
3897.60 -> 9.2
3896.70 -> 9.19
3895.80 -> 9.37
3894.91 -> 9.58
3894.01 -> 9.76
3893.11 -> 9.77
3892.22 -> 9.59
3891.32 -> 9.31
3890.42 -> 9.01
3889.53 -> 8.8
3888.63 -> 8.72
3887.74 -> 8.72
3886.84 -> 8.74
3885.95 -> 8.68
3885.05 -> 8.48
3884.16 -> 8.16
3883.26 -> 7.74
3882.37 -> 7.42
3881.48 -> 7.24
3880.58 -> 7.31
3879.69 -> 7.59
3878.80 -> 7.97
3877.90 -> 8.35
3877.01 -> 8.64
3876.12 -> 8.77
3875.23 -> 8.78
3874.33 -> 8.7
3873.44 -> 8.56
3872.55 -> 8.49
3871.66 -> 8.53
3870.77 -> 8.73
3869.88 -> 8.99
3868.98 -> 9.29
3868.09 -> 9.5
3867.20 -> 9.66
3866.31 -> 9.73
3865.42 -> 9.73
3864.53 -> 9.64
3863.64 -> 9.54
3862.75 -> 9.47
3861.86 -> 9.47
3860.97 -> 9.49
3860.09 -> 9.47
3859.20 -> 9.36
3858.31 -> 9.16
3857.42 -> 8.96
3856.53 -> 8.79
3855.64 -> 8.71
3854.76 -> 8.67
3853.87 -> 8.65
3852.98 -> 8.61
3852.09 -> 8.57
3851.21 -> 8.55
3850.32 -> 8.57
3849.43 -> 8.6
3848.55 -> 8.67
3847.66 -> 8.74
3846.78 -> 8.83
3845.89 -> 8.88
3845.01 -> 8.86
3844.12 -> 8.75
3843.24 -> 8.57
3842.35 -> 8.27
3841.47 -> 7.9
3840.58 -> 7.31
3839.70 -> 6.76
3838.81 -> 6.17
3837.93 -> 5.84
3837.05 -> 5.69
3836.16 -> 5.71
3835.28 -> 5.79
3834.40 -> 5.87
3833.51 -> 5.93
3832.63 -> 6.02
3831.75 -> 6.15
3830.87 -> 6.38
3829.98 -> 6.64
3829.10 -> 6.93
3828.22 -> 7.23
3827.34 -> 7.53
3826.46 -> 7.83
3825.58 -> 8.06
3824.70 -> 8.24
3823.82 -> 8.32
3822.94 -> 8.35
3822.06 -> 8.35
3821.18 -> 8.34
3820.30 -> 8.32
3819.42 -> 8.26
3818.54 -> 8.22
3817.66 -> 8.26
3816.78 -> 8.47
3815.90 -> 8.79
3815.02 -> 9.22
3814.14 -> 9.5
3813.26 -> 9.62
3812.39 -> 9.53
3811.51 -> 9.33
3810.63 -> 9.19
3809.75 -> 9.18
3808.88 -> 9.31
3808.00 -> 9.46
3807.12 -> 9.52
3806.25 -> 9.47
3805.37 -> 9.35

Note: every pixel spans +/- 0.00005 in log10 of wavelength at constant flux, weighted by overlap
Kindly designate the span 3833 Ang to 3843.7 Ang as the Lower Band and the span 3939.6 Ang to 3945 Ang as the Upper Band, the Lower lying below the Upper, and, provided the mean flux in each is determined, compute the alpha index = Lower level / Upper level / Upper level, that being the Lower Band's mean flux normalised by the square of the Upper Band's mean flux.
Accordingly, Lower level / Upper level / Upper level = 0.10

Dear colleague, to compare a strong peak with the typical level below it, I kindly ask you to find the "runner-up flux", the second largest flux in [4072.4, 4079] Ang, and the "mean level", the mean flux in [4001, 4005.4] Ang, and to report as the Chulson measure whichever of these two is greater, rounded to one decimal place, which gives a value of 14.9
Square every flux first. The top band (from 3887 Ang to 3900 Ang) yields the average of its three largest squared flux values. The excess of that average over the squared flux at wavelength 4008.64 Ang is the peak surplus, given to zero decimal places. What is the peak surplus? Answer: -85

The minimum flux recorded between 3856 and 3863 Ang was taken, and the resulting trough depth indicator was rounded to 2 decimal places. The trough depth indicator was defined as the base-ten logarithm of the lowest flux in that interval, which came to 0.94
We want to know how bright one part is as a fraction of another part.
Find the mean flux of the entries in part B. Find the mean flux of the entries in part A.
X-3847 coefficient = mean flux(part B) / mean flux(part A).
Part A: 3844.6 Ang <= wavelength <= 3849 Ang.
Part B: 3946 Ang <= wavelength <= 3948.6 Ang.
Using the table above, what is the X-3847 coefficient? 1.30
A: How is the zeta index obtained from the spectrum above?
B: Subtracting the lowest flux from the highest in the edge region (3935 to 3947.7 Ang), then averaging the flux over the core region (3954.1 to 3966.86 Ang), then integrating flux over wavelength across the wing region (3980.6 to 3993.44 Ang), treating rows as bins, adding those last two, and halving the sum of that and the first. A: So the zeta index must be 91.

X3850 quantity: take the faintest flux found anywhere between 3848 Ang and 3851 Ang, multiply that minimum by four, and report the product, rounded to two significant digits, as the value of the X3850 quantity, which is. 34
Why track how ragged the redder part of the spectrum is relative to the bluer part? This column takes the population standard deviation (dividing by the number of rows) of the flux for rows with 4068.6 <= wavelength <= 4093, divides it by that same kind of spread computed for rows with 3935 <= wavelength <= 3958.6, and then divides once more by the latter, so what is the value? 0.14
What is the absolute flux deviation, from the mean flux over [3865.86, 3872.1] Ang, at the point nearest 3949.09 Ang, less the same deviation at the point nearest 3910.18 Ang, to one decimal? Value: 1.1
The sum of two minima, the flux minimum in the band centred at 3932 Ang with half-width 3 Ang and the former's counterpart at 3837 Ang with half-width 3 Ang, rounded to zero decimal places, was 11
